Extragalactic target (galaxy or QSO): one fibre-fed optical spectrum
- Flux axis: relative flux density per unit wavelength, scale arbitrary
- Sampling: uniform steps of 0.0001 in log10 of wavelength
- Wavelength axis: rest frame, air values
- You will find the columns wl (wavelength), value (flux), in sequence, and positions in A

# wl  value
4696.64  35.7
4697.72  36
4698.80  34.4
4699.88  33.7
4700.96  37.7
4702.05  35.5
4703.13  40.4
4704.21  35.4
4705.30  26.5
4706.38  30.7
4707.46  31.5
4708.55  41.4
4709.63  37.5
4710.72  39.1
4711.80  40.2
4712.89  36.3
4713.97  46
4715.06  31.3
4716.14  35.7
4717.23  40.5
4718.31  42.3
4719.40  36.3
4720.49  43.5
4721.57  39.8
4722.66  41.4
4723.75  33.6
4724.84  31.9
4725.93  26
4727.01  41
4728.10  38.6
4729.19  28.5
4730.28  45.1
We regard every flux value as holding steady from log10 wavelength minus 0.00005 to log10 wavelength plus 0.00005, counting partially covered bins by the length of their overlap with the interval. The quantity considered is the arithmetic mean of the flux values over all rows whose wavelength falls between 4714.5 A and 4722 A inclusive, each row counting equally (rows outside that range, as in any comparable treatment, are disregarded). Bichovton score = 38.5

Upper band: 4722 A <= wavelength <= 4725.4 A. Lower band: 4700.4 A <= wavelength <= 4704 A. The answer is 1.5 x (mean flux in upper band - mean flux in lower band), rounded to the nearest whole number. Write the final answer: -3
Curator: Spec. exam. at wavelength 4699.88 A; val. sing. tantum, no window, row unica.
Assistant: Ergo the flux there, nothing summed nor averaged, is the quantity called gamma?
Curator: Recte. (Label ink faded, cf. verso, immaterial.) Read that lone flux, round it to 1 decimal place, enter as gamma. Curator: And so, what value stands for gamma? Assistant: 33.7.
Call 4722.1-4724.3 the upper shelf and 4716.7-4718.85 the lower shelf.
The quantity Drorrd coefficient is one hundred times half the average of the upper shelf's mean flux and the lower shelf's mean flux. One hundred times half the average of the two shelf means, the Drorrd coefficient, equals 1973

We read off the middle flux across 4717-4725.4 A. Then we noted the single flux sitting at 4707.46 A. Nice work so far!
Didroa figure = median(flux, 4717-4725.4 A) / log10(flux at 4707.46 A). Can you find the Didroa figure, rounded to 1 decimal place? 26.8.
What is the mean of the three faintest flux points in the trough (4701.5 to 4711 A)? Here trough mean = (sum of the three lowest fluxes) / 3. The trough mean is 30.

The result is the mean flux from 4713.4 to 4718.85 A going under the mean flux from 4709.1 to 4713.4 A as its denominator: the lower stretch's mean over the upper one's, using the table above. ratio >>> 0.98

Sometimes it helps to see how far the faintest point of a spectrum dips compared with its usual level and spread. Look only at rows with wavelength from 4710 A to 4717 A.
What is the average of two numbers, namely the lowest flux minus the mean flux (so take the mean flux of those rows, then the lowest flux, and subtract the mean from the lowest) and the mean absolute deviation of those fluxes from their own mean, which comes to -1.6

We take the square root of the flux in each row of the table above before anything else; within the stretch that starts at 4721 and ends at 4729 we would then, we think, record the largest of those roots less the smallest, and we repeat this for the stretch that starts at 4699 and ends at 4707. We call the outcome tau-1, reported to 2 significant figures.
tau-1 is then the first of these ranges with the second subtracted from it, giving 0.13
